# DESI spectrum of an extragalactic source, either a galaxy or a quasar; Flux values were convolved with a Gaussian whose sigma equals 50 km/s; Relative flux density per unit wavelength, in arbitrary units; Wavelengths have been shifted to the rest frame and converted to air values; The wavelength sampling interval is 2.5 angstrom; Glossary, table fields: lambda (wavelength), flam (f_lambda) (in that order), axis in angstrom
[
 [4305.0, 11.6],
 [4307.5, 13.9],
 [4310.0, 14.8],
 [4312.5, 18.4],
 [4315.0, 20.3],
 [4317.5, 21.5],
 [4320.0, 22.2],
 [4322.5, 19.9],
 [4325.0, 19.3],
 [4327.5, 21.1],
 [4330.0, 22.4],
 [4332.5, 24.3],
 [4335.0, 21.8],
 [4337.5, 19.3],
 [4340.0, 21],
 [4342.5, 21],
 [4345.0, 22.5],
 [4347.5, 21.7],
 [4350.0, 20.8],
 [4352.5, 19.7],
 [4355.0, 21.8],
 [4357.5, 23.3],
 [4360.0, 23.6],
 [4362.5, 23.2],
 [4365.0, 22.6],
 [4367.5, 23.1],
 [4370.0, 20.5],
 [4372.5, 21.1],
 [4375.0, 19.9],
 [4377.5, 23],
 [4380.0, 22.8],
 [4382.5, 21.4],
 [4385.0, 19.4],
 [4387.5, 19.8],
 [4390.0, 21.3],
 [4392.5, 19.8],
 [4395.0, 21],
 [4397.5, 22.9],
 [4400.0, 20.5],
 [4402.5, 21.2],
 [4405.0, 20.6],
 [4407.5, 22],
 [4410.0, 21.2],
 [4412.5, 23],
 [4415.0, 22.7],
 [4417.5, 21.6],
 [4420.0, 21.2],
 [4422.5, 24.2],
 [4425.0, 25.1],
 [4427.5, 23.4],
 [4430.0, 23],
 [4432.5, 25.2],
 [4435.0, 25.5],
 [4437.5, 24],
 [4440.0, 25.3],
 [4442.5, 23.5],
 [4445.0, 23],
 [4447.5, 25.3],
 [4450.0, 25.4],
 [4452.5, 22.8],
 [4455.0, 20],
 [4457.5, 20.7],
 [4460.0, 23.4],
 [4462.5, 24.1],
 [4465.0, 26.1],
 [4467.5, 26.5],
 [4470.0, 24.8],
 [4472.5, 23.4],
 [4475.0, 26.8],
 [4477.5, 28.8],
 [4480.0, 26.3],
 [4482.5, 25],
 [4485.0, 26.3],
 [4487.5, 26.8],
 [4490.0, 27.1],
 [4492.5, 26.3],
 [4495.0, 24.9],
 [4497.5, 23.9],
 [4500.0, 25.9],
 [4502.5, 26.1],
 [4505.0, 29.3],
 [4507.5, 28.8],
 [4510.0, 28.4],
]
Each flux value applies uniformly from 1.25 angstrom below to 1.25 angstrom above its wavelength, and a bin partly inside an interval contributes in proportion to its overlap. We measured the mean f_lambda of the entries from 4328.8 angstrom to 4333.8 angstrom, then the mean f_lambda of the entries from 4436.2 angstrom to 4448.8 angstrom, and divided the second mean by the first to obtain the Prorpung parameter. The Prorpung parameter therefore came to 1.04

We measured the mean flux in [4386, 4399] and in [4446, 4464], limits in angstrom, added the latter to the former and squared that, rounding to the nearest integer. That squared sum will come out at 1941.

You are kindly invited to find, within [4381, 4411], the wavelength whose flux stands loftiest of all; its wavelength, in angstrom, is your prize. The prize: 4397.5 angstrom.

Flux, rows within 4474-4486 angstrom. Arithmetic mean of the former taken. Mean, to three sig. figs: 26.6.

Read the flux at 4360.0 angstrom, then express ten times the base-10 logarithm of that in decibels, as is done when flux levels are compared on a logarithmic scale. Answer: 13.7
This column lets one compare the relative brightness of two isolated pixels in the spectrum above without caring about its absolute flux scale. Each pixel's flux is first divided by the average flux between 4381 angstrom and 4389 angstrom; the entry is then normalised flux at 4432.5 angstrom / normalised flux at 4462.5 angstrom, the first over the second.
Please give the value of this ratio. 1.05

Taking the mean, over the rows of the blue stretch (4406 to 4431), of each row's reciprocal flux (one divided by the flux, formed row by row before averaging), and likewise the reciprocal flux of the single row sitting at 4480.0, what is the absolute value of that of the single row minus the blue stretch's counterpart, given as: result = 0.0061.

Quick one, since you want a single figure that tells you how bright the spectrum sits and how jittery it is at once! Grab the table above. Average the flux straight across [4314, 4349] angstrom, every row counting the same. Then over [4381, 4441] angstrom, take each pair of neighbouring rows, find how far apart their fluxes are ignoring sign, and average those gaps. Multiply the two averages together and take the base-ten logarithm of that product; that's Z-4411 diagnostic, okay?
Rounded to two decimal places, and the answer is 1.43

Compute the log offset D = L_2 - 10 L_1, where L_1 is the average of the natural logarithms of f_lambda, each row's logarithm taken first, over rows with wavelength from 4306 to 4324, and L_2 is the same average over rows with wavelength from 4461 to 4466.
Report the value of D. -25.9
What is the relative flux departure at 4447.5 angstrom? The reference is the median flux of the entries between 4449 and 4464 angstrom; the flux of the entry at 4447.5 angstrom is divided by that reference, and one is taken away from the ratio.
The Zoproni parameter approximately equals 0.10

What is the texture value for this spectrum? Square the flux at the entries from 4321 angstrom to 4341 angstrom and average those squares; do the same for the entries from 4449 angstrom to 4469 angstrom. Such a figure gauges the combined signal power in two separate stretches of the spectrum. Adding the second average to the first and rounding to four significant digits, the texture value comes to 1013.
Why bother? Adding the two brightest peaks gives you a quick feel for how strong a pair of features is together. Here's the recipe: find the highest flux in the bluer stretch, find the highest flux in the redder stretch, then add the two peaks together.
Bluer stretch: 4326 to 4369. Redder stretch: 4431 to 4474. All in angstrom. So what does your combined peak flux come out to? 50.8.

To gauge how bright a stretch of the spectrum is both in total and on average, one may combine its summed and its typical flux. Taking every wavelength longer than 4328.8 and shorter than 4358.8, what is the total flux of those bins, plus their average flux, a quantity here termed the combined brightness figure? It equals 281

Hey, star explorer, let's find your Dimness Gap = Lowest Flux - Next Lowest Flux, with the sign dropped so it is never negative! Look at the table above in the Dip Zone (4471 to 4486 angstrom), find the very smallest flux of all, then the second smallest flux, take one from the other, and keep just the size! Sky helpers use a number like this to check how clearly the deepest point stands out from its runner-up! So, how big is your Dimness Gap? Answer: 1.60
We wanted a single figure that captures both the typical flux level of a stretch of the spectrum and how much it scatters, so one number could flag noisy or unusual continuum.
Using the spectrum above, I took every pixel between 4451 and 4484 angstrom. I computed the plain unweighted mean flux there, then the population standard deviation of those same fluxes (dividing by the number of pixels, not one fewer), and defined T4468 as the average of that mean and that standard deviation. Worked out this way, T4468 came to 13.5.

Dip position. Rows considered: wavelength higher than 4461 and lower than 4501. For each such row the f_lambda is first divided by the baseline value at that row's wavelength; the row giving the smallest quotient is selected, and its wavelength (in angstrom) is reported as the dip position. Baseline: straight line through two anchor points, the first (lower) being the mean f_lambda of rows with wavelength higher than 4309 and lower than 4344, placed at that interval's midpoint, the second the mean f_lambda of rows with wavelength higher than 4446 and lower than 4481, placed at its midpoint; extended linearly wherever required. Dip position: 4497.5 angstrom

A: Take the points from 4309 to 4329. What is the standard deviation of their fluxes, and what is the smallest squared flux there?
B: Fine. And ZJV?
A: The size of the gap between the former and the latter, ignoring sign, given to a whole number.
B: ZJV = 217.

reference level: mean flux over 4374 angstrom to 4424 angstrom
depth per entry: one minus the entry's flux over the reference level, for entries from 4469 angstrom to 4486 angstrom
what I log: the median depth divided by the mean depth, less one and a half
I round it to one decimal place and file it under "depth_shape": -0.4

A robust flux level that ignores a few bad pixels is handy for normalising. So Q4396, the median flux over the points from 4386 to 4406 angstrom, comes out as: 20.8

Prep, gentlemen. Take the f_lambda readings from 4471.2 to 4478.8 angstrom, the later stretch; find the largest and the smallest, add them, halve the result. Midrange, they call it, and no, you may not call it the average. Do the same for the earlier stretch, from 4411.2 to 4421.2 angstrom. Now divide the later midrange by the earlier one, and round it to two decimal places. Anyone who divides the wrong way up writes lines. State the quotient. 1.18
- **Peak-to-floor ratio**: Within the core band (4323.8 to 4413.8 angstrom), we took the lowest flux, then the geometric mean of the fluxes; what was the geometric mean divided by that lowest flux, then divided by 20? 0.0556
